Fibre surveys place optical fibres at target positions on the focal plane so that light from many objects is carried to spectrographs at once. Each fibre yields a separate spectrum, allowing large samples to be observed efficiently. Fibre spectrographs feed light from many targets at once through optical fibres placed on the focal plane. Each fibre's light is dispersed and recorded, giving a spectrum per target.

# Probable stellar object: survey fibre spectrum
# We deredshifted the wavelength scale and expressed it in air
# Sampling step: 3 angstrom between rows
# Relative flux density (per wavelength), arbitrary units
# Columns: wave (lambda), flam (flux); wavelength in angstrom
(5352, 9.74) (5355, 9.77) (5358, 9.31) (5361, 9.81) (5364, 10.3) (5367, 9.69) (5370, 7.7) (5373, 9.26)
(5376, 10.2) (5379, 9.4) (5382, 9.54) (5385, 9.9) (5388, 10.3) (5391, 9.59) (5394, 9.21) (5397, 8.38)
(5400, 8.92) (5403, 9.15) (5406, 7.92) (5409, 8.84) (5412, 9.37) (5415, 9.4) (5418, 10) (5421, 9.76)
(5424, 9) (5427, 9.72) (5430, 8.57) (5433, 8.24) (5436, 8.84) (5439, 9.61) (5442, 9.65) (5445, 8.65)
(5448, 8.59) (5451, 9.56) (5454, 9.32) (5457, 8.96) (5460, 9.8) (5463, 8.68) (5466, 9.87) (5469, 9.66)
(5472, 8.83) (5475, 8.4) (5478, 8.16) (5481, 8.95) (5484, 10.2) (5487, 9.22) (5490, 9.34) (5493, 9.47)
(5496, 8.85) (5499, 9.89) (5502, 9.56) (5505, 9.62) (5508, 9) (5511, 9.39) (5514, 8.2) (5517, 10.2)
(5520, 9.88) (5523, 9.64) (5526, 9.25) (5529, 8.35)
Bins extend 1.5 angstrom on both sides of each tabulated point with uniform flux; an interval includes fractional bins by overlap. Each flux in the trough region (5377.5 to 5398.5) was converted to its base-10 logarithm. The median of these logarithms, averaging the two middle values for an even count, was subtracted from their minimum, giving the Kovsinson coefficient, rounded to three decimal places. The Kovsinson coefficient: -0.056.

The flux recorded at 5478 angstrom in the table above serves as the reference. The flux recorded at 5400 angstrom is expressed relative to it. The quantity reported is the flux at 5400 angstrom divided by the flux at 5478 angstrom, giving 1.09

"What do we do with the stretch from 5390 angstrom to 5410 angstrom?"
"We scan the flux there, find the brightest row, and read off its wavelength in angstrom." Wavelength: 5391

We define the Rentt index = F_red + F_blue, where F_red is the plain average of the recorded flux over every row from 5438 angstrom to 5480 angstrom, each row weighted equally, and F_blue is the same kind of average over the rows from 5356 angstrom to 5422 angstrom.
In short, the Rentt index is 18.5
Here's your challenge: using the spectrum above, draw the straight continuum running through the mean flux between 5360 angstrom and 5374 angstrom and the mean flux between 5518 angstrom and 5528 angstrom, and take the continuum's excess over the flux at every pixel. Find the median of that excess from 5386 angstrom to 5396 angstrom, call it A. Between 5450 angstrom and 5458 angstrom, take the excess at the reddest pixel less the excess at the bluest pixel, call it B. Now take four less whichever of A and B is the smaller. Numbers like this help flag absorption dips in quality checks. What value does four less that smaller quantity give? 4.2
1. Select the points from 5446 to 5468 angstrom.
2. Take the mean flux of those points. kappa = 9.25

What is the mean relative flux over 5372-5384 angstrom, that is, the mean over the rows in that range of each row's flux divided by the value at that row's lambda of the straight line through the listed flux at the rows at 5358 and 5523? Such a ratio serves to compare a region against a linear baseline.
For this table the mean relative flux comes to 1.03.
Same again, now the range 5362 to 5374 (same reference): 0.99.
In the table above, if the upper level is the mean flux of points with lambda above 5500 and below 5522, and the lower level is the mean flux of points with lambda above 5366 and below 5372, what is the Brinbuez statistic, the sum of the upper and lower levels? 18.1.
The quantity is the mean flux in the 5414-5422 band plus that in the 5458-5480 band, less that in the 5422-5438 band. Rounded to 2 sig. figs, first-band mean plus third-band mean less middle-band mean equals 9.9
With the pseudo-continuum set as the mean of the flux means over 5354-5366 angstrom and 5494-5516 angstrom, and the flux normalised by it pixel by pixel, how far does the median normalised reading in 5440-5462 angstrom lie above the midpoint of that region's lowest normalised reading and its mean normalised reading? 0.044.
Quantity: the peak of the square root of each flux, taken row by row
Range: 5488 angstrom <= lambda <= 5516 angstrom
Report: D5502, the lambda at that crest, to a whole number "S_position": 5499 angstrom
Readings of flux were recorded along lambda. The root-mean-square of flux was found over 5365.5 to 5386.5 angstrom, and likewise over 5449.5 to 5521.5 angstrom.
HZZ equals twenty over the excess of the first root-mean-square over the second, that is 191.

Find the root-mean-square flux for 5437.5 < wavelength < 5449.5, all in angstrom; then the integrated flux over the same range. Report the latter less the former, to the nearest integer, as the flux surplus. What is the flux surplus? 100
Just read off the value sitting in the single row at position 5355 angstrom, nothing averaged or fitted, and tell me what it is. 9.77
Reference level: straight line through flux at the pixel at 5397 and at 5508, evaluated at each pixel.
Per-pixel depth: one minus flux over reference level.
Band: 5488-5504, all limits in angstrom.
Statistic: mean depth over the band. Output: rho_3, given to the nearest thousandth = -0.055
